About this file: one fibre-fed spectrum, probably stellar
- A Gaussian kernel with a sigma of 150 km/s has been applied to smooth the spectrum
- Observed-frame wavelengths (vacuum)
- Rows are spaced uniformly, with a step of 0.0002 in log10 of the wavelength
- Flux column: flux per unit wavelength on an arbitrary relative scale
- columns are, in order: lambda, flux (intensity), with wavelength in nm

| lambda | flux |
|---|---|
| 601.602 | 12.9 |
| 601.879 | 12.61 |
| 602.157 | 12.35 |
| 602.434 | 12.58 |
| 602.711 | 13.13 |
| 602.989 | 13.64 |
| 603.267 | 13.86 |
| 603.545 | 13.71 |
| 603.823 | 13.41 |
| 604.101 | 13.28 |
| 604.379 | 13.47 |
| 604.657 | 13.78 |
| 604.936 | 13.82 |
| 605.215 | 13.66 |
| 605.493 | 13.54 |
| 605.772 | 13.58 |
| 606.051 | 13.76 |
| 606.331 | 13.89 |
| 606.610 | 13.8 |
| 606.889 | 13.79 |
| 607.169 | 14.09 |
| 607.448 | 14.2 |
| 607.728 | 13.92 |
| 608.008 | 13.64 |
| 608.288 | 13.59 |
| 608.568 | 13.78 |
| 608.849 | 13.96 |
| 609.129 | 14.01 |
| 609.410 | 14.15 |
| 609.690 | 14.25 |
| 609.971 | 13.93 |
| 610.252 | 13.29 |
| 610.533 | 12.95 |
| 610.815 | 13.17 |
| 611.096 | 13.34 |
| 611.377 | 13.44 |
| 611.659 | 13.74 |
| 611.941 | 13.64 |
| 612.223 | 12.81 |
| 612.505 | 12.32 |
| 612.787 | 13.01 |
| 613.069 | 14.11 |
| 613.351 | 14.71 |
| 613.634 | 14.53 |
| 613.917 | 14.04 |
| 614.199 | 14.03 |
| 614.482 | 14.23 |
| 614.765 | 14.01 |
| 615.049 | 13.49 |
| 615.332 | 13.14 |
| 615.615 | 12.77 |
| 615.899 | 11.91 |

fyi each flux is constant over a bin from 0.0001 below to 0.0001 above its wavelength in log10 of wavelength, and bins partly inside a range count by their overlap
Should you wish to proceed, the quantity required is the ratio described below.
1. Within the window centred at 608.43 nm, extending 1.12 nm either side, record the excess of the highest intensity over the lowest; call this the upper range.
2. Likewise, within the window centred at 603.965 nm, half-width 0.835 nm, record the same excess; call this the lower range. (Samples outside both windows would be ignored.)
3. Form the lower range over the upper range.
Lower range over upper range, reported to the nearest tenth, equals 1.0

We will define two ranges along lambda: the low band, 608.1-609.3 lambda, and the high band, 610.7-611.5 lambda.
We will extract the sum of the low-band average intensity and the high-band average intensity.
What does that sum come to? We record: 27.2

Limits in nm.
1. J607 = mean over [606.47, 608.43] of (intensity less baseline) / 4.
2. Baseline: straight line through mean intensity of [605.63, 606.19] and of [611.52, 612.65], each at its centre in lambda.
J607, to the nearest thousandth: 0.082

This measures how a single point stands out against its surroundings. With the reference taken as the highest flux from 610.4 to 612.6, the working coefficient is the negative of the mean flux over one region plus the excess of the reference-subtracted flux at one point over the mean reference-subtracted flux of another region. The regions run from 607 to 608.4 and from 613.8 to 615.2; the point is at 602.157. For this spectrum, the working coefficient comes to -15.5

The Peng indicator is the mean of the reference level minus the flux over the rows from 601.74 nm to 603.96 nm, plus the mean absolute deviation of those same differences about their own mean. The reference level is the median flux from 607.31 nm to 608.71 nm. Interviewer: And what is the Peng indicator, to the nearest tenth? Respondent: 1.1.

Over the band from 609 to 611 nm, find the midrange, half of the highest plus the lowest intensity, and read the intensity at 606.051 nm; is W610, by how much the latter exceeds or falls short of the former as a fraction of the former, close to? 0.01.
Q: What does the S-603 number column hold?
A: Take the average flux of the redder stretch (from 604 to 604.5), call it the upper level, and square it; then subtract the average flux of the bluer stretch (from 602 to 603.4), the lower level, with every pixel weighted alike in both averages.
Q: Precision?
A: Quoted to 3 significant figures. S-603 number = 166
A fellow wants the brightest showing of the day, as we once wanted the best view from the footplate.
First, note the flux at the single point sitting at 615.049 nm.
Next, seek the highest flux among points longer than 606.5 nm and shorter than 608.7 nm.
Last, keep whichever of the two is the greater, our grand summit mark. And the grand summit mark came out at 14.20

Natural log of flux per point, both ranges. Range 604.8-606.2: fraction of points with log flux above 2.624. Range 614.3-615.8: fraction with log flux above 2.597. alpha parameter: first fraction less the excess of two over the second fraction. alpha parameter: -1.20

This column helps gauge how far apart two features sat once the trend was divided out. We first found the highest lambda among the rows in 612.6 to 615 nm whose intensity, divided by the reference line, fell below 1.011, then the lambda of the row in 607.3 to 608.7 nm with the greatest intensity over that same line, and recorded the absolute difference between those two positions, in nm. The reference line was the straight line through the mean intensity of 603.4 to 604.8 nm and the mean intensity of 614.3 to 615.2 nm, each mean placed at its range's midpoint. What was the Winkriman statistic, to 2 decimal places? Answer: 7.32 nm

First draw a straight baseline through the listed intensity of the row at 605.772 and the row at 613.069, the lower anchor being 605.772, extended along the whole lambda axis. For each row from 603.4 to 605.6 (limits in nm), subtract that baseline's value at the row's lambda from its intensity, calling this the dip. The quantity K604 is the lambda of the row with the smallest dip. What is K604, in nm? 604.101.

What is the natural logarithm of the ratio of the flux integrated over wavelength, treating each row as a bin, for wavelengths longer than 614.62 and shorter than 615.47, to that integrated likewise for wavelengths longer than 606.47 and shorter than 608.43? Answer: -0.86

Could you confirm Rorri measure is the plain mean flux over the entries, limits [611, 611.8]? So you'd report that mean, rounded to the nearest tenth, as 13.5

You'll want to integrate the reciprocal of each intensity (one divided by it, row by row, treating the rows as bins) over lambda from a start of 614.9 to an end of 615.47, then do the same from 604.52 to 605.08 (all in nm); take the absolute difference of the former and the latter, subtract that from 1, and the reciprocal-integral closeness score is 0.998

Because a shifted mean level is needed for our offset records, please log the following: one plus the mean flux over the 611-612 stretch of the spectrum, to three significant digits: 14.5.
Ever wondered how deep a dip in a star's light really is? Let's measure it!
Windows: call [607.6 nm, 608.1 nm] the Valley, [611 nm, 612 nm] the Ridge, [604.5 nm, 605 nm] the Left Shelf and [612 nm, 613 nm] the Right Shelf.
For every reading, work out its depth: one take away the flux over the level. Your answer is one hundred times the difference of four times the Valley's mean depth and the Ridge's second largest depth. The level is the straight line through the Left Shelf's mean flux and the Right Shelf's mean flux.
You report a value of -8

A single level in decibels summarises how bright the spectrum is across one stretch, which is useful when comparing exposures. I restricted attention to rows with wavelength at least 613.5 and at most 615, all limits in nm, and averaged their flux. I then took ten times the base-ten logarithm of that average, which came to 11.5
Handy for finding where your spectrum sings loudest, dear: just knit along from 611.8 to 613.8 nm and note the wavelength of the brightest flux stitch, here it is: 613.351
